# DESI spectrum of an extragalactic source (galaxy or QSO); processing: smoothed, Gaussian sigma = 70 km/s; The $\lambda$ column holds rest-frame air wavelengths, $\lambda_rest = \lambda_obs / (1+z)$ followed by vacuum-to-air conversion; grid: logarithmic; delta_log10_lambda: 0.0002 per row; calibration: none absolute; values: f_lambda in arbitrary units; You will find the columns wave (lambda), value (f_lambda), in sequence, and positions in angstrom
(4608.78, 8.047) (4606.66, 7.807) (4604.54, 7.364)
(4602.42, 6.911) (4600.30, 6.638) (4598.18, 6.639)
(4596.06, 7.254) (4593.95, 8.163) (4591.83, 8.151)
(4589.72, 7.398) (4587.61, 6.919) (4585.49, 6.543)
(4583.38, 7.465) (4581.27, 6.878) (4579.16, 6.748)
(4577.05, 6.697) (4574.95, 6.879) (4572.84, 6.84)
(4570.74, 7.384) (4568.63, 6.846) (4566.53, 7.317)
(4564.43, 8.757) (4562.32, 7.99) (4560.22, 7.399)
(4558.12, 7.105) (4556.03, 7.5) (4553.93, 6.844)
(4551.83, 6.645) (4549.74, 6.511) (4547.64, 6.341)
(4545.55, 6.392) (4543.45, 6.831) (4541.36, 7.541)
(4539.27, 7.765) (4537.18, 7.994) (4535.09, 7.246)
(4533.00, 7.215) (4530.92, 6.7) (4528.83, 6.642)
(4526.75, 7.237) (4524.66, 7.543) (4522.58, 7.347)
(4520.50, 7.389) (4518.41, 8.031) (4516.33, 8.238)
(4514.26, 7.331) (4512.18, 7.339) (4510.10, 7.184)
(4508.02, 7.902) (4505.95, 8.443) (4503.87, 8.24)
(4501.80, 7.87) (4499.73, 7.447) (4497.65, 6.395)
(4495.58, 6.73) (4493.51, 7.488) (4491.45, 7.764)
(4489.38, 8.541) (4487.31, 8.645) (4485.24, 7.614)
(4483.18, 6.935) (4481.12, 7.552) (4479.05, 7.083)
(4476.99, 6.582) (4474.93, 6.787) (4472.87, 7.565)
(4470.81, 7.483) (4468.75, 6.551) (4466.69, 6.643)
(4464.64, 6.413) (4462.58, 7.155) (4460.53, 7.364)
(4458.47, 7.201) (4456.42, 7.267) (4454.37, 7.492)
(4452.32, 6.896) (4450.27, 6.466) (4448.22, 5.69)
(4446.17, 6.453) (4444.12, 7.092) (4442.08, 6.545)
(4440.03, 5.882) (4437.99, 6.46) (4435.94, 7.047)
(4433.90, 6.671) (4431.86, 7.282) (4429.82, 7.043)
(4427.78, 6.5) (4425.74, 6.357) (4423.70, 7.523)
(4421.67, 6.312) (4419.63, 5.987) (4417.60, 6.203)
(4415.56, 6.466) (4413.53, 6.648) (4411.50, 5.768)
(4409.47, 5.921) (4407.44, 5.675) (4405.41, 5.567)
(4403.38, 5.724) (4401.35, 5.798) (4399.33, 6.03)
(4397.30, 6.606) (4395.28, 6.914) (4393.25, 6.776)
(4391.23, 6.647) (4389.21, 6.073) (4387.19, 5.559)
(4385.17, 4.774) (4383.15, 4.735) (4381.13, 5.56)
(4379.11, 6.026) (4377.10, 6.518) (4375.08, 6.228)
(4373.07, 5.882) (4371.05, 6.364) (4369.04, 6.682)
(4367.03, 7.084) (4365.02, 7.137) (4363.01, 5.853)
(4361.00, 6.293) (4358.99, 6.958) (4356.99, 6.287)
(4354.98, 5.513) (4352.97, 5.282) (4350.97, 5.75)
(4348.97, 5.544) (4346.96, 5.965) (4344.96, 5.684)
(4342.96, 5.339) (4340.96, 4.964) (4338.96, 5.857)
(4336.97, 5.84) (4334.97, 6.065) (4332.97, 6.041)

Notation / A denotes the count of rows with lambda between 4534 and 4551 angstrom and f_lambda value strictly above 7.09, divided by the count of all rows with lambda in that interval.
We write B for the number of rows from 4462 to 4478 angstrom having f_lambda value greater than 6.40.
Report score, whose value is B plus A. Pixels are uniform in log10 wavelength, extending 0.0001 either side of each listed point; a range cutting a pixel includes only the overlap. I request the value 8.5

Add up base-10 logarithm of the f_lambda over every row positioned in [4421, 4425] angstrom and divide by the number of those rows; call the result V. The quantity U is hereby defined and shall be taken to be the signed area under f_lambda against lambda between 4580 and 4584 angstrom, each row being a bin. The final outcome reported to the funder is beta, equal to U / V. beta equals 34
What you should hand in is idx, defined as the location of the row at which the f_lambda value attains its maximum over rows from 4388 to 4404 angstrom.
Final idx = 4395.28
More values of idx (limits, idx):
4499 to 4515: 4505.95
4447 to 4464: 4454.37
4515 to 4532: 4516.33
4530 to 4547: 4537.18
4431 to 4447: 4431.86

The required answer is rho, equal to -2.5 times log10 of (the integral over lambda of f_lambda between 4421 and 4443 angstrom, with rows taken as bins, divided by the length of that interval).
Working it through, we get -2.07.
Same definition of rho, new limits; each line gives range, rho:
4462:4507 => -2.17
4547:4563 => -2.12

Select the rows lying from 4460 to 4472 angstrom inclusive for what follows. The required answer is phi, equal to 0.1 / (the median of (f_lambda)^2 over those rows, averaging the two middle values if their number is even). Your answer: 0.0021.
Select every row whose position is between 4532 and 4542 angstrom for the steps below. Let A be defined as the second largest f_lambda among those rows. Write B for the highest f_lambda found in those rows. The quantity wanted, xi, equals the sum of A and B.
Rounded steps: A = 7.765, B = 7.994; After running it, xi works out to 15.8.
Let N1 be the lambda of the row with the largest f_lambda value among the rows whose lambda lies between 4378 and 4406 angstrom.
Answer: 4395.28 angstrom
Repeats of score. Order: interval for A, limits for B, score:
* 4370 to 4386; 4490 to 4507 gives 7.0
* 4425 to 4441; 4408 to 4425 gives 3.1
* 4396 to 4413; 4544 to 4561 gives 6.0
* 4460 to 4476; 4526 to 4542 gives 8.5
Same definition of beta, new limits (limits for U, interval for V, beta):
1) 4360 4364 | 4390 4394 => 29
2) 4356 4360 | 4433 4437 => 32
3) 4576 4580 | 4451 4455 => 31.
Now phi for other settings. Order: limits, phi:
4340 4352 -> 0.0032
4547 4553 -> 0.0024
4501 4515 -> 0.0016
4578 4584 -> 0.0021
